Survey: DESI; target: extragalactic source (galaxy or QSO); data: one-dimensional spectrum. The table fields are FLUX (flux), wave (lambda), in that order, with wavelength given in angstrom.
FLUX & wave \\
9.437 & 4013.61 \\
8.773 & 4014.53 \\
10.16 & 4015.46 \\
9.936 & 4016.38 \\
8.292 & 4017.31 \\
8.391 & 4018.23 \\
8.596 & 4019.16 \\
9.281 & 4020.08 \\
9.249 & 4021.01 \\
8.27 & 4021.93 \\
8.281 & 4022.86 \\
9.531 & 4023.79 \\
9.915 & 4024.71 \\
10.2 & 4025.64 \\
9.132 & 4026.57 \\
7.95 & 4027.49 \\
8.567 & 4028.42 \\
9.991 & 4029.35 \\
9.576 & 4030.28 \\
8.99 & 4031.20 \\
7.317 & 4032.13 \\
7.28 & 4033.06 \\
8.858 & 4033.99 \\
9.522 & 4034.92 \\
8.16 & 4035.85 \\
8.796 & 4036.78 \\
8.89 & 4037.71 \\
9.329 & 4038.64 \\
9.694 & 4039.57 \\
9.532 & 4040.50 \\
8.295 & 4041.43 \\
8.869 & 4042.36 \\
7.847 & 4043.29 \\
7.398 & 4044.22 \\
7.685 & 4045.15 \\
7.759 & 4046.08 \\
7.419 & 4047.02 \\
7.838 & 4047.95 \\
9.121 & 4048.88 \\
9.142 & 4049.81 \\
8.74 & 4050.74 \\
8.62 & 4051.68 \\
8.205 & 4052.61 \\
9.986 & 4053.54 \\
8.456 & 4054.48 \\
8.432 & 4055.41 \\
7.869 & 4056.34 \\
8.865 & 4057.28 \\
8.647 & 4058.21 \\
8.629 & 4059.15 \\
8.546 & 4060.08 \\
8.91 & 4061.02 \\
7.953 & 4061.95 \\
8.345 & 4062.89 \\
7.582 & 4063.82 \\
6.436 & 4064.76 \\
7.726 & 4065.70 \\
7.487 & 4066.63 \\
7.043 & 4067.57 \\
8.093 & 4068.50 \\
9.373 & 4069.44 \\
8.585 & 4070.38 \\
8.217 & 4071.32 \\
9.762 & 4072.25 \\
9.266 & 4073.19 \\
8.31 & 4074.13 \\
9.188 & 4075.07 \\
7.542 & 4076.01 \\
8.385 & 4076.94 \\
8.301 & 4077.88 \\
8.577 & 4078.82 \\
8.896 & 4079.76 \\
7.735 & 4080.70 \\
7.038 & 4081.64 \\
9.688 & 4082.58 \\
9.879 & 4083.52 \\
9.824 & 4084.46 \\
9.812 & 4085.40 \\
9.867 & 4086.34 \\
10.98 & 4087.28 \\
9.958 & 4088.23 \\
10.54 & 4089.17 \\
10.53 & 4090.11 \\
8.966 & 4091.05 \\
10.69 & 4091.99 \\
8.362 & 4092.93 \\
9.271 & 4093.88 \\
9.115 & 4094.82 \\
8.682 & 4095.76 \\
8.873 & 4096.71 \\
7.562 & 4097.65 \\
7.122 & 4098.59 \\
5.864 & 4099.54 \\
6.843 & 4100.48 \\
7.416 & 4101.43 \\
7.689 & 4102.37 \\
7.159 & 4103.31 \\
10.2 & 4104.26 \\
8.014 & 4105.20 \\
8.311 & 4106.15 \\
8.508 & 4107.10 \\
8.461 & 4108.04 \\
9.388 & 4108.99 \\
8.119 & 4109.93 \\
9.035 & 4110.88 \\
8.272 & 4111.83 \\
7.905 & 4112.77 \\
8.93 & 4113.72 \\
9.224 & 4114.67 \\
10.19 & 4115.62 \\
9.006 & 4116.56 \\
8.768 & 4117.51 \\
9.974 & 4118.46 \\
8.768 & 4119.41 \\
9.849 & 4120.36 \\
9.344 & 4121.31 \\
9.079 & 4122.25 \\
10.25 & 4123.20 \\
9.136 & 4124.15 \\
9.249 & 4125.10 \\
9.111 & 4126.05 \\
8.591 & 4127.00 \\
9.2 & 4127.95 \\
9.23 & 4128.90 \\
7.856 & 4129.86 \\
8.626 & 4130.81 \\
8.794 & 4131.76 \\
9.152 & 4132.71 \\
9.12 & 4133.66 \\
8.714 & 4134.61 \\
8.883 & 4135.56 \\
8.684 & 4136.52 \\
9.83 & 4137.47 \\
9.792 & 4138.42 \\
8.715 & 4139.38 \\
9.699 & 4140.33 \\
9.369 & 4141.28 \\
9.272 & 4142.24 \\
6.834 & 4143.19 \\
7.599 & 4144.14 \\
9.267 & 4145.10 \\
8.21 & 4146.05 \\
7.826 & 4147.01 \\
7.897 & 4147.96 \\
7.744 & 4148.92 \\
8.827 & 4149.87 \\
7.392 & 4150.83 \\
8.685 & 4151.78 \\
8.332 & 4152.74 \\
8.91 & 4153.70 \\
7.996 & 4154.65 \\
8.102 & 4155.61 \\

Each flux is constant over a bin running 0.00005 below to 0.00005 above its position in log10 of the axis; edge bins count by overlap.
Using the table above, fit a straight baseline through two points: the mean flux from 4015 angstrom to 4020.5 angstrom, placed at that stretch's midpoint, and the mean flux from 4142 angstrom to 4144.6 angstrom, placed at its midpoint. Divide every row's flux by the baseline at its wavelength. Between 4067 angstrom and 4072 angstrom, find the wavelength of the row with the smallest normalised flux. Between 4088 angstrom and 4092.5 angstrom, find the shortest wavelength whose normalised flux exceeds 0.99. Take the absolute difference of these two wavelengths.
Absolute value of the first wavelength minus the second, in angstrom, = 20.7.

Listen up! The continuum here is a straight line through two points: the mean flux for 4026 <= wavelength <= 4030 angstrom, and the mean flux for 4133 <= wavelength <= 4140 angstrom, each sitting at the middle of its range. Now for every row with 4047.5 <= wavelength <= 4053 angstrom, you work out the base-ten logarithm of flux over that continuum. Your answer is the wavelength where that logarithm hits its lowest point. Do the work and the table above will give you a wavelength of 4047.95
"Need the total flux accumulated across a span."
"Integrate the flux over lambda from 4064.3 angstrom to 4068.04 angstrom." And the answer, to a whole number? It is 27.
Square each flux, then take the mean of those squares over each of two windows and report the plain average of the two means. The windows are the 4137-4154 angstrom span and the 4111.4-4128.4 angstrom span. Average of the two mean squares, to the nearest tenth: 79.2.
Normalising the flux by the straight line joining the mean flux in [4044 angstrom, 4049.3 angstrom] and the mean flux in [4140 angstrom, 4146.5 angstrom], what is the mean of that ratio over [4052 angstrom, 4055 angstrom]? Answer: 1.12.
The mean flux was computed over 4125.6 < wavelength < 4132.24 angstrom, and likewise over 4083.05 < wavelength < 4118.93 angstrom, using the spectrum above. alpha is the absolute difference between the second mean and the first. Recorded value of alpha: 0.1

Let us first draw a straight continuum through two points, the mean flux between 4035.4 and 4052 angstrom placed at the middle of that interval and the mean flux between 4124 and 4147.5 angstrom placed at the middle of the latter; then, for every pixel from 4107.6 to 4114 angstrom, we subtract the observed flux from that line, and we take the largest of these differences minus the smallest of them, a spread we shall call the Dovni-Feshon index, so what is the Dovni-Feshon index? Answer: 1.5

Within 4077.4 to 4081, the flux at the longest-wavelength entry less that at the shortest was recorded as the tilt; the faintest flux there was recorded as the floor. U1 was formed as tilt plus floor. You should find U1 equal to 7.2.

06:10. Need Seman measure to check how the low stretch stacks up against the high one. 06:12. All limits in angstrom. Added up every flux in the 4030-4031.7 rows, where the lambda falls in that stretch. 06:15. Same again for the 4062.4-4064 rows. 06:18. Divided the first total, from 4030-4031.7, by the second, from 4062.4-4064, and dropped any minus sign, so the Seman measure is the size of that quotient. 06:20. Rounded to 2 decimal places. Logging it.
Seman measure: 1.17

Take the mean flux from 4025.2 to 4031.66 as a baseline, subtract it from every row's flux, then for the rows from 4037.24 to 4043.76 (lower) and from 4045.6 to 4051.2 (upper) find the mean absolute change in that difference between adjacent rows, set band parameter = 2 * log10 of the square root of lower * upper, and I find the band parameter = -0.5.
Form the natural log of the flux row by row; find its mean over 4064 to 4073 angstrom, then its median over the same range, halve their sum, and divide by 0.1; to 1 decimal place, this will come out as 20.9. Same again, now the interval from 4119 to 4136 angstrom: 22.1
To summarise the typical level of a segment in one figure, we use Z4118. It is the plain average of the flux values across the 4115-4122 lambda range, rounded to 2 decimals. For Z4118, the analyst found 9.41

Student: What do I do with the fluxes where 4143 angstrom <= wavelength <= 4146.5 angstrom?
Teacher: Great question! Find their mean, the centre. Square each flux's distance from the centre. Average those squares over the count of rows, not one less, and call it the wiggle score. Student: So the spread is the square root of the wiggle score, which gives 0.9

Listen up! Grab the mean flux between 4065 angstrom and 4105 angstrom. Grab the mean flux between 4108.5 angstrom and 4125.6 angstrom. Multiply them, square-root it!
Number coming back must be 8.90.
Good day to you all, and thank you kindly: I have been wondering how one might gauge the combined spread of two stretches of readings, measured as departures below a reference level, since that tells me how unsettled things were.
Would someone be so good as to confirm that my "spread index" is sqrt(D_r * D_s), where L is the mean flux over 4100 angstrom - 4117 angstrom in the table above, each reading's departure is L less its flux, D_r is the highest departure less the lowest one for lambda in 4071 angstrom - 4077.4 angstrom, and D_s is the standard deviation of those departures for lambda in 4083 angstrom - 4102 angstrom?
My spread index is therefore 1.8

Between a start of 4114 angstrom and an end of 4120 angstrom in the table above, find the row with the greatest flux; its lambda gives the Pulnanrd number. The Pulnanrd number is 4115.62 angstrom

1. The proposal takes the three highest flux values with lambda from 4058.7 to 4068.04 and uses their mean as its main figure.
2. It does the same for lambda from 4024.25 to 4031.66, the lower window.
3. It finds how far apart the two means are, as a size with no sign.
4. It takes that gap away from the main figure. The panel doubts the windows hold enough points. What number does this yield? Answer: 7.4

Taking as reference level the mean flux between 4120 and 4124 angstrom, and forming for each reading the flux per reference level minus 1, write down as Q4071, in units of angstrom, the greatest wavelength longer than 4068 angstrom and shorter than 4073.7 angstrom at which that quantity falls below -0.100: 4071.32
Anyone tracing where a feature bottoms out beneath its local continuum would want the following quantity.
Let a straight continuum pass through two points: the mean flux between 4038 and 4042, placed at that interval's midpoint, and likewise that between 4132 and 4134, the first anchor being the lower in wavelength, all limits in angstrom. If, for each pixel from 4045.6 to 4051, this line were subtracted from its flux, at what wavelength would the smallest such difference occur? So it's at 4047.02 angstrom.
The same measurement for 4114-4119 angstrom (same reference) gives 4117.51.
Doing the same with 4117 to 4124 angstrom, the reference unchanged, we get 4117.51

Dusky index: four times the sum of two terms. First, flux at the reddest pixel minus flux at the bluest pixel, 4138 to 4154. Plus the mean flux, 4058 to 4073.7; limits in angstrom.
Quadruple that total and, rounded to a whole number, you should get 30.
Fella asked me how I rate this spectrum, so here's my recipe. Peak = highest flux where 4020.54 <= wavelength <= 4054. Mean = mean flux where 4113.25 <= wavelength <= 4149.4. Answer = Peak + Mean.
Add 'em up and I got 19.1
